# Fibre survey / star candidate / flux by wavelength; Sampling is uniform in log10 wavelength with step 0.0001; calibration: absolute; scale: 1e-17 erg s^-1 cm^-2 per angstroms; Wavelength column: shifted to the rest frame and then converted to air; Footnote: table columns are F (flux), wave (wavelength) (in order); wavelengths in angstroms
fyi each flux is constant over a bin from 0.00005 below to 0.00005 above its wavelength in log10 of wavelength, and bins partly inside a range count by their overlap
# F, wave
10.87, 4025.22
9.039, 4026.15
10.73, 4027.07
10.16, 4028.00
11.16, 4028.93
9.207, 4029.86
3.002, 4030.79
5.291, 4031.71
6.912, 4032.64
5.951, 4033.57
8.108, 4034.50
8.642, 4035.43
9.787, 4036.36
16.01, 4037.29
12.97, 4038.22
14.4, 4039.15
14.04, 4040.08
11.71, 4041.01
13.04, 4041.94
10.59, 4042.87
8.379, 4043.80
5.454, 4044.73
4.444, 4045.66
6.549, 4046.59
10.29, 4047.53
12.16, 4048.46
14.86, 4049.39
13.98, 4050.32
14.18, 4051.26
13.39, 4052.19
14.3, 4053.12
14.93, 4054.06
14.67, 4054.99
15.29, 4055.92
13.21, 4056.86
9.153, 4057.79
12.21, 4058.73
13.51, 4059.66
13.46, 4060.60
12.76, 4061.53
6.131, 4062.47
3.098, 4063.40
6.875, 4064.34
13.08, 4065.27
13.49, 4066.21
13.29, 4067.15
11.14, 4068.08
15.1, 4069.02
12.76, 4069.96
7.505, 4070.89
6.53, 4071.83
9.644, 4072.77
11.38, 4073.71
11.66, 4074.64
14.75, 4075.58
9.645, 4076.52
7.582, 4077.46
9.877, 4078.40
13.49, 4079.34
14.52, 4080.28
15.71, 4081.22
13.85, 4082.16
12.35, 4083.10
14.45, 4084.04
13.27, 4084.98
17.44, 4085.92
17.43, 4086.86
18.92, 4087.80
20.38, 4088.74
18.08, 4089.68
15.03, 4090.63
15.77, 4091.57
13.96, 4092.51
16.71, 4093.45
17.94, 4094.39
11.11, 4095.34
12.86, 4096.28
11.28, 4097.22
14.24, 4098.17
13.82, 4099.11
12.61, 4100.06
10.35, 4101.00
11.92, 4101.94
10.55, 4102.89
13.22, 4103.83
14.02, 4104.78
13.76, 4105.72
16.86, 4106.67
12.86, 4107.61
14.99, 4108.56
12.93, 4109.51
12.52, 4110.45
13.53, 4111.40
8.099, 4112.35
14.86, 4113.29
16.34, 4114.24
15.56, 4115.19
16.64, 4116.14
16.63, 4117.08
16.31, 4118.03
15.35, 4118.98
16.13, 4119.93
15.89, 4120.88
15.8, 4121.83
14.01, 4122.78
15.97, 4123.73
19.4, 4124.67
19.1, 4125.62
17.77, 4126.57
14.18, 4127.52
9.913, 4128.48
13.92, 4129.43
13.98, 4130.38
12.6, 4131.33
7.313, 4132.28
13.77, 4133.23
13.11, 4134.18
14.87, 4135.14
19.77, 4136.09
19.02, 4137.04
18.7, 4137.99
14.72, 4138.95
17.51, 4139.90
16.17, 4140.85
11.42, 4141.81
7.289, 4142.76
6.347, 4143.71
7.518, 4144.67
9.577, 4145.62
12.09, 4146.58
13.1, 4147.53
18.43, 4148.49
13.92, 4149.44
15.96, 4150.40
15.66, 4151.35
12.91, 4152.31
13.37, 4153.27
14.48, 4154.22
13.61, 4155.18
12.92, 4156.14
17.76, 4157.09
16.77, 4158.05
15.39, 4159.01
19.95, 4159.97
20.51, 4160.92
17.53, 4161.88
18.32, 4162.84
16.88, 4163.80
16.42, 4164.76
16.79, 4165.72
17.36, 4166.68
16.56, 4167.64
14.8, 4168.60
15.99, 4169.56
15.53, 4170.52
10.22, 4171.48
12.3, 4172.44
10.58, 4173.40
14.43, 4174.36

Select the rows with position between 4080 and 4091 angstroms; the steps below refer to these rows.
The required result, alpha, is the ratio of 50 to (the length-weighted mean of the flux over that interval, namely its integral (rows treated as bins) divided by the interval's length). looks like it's 3.1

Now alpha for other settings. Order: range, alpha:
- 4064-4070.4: 4.0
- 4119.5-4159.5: 3.5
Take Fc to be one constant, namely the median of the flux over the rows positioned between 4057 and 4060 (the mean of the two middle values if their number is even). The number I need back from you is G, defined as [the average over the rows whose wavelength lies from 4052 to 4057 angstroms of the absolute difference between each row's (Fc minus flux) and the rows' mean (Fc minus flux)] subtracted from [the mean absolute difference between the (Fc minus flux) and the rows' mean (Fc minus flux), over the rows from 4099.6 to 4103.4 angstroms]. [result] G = 0.2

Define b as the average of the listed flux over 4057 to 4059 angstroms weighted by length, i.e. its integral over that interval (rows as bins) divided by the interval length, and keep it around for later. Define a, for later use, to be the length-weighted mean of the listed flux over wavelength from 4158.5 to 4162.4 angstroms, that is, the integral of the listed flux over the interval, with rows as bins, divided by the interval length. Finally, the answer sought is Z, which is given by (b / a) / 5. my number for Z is 0.12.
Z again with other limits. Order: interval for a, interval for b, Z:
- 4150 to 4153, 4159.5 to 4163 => 0.26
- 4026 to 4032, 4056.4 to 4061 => 0.29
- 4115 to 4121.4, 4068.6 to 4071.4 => 0.15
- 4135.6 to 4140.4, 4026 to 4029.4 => 0.12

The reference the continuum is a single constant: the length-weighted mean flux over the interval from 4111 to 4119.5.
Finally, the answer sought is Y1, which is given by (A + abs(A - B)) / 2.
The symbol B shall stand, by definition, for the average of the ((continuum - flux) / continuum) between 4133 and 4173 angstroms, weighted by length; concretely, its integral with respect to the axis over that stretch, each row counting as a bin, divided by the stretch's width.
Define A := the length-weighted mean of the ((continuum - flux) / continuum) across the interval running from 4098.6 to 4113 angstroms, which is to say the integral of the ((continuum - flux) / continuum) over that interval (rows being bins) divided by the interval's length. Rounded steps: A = 0.13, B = 0.00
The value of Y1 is 0.14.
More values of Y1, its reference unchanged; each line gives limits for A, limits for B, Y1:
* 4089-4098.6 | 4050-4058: 0.03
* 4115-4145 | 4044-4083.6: 0.11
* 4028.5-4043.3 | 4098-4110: 0.27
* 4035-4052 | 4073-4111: 0.21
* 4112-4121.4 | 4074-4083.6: 0.08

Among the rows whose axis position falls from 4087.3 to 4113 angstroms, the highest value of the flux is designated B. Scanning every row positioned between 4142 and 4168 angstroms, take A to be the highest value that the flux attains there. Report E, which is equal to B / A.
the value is 0.99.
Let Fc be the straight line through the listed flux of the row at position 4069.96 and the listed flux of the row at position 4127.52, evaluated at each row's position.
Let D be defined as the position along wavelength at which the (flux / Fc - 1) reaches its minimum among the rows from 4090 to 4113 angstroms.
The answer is 4112.35 angstroms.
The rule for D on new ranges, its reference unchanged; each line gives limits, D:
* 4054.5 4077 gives 4063.40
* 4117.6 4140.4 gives 4132.28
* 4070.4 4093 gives 4071.83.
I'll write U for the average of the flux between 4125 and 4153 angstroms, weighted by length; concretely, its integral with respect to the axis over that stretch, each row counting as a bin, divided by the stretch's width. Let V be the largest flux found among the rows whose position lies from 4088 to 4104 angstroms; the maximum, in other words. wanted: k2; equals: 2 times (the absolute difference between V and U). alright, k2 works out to 13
